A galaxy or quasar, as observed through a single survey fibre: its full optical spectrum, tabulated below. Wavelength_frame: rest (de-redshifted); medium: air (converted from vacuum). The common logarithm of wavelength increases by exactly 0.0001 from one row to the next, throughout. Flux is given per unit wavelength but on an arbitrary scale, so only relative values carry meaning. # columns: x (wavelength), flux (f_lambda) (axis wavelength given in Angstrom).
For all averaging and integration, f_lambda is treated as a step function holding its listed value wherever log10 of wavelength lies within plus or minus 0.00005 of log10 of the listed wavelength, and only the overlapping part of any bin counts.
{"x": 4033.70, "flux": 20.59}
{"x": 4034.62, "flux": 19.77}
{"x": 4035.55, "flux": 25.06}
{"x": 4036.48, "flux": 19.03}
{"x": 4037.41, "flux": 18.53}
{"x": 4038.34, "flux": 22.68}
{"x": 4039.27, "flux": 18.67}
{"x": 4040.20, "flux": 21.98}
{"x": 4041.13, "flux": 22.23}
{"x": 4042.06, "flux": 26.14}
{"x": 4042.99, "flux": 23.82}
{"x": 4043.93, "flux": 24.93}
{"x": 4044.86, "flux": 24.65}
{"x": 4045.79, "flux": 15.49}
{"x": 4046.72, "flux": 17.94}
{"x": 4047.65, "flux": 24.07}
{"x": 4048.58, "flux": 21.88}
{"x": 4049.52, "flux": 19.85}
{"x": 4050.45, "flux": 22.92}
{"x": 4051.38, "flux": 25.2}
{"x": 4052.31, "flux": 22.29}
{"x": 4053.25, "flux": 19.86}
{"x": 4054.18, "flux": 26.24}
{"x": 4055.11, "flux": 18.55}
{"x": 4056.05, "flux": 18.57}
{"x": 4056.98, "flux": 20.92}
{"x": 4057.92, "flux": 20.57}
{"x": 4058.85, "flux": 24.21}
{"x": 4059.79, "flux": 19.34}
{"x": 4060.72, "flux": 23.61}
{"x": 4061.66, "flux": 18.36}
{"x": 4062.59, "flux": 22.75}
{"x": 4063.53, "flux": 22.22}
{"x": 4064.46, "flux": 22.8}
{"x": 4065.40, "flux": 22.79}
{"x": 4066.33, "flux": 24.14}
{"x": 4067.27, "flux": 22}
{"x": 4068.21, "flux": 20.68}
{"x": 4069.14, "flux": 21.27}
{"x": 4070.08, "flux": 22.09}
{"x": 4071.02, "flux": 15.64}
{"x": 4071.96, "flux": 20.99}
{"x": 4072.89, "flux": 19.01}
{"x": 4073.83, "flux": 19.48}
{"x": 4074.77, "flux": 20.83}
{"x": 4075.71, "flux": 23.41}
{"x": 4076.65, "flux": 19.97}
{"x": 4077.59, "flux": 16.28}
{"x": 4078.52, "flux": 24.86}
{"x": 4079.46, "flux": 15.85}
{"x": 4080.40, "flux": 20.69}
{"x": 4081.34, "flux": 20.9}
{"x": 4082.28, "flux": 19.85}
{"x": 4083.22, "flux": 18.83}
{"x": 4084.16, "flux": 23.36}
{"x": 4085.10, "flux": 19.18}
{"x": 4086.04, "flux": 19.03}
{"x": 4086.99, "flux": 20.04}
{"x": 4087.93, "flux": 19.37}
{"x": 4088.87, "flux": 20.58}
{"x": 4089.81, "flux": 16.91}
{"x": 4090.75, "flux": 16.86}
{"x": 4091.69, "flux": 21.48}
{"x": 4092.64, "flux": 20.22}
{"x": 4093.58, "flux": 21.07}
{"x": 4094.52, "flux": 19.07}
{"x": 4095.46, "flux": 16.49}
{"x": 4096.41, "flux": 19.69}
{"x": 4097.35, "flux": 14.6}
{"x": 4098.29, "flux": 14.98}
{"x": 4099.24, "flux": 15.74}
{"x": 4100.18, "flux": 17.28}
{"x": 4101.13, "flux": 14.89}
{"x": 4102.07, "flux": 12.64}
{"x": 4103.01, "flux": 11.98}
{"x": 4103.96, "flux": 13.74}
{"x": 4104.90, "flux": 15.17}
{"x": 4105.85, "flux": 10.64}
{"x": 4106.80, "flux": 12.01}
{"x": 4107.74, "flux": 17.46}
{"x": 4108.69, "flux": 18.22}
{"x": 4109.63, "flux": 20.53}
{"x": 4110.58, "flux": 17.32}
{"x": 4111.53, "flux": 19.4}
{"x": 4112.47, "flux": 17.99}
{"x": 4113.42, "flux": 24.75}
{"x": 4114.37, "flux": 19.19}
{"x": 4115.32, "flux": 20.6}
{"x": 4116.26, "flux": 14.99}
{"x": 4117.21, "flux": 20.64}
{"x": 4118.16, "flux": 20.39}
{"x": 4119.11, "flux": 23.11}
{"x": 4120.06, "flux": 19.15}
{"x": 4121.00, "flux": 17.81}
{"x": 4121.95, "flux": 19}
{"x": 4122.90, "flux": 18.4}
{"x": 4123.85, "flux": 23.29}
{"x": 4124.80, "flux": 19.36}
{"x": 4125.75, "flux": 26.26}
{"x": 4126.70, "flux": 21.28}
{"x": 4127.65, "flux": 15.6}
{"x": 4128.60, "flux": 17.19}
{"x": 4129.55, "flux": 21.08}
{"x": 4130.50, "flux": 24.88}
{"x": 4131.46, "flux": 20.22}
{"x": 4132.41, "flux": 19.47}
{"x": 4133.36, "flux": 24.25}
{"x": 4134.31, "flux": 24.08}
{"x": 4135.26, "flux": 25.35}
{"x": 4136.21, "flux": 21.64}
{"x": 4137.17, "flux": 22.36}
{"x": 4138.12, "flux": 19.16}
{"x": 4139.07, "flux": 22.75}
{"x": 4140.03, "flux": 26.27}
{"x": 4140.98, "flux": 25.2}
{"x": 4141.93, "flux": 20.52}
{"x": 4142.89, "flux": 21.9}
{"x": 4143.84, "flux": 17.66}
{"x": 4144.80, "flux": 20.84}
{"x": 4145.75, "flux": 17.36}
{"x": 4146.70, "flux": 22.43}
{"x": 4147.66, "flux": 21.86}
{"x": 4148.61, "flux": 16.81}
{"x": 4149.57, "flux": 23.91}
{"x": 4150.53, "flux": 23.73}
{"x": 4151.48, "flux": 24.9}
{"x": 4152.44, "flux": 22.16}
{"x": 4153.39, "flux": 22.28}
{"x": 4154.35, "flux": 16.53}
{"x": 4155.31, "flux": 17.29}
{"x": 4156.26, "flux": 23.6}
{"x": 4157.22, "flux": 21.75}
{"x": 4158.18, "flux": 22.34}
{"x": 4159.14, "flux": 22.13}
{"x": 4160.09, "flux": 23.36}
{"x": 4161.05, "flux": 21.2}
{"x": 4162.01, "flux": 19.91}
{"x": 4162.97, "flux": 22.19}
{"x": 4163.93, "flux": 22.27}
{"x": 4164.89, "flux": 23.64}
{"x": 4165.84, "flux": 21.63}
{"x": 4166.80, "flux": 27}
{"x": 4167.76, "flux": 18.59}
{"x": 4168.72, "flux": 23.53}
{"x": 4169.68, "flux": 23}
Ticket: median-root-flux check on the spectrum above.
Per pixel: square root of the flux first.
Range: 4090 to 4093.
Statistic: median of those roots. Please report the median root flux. 4.50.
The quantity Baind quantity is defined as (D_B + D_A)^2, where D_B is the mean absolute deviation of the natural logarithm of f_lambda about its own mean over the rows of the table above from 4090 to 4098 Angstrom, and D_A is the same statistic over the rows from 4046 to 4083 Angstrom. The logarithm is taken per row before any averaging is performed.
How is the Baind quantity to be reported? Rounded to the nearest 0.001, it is 0.043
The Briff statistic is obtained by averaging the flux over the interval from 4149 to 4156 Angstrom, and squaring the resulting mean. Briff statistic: 464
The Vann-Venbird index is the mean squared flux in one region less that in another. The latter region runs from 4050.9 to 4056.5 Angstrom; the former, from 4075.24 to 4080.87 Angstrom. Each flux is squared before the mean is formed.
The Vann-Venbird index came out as -66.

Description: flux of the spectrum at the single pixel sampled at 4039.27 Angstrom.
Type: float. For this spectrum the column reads 18.67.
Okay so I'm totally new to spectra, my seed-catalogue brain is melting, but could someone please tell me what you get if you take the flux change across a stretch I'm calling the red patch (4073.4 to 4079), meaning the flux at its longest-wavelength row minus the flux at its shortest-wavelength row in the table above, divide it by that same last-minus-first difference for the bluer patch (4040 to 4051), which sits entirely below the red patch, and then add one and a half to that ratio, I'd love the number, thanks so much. 7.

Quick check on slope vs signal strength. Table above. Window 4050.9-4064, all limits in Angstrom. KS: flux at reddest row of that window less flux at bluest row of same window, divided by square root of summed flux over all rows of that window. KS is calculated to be -0.17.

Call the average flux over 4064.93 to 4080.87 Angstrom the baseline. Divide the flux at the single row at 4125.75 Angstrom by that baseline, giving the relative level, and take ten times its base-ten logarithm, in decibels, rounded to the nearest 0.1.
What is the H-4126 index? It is 1.1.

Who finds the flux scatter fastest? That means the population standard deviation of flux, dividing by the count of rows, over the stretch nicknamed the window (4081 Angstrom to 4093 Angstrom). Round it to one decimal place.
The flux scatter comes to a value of 1.7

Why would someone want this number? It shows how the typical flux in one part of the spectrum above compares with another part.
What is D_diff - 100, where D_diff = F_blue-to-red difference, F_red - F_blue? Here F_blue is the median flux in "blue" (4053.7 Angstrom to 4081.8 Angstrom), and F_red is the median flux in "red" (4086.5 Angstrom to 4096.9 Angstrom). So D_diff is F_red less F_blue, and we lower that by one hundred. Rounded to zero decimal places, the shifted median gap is -101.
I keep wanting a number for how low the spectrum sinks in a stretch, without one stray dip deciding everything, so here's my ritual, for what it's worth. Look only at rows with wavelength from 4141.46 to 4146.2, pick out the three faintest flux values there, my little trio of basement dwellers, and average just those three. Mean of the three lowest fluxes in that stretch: 18.5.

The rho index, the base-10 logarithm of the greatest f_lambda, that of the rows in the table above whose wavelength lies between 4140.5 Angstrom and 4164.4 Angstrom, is 1.40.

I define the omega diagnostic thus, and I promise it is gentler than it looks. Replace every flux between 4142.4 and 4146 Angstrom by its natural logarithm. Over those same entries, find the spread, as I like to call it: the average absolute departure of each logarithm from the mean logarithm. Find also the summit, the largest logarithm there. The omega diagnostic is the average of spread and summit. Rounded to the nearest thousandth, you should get 1.593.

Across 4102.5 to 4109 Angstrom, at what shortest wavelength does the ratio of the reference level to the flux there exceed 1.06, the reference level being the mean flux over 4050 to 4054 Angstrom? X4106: 4103.01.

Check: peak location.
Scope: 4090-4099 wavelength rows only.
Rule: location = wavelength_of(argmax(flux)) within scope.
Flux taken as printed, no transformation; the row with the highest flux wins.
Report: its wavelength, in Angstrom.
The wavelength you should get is 4091.69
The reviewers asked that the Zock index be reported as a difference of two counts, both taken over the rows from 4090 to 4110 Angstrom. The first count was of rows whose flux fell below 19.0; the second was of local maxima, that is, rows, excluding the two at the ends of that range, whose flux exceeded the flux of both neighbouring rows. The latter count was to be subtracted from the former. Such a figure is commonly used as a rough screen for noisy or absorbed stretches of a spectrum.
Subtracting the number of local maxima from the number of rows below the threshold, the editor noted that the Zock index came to 10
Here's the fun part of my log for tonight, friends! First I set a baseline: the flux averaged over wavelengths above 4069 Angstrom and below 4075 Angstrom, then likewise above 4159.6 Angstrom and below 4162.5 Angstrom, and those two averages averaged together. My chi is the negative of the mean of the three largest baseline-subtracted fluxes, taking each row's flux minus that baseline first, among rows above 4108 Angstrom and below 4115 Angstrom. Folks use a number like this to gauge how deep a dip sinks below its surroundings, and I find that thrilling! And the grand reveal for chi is -1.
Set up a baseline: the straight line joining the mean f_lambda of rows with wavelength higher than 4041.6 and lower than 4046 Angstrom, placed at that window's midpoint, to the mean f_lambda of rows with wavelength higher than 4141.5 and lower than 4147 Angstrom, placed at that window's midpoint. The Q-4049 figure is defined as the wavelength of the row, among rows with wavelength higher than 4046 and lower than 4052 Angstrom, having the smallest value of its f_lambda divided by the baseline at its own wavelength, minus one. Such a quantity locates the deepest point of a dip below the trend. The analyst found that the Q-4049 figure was 4046.72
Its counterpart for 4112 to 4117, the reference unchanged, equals 4116.26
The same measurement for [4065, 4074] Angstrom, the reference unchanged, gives 4071.02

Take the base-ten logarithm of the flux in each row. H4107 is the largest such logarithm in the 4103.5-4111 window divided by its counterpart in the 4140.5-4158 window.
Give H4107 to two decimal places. 0.94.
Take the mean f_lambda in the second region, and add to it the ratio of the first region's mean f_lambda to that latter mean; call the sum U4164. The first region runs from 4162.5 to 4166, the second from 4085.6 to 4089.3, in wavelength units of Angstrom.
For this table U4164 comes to 20.9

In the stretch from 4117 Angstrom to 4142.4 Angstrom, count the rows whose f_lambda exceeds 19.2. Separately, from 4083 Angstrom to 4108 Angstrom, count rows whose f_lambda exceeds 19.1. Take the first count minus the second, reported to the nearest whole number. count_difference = 11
